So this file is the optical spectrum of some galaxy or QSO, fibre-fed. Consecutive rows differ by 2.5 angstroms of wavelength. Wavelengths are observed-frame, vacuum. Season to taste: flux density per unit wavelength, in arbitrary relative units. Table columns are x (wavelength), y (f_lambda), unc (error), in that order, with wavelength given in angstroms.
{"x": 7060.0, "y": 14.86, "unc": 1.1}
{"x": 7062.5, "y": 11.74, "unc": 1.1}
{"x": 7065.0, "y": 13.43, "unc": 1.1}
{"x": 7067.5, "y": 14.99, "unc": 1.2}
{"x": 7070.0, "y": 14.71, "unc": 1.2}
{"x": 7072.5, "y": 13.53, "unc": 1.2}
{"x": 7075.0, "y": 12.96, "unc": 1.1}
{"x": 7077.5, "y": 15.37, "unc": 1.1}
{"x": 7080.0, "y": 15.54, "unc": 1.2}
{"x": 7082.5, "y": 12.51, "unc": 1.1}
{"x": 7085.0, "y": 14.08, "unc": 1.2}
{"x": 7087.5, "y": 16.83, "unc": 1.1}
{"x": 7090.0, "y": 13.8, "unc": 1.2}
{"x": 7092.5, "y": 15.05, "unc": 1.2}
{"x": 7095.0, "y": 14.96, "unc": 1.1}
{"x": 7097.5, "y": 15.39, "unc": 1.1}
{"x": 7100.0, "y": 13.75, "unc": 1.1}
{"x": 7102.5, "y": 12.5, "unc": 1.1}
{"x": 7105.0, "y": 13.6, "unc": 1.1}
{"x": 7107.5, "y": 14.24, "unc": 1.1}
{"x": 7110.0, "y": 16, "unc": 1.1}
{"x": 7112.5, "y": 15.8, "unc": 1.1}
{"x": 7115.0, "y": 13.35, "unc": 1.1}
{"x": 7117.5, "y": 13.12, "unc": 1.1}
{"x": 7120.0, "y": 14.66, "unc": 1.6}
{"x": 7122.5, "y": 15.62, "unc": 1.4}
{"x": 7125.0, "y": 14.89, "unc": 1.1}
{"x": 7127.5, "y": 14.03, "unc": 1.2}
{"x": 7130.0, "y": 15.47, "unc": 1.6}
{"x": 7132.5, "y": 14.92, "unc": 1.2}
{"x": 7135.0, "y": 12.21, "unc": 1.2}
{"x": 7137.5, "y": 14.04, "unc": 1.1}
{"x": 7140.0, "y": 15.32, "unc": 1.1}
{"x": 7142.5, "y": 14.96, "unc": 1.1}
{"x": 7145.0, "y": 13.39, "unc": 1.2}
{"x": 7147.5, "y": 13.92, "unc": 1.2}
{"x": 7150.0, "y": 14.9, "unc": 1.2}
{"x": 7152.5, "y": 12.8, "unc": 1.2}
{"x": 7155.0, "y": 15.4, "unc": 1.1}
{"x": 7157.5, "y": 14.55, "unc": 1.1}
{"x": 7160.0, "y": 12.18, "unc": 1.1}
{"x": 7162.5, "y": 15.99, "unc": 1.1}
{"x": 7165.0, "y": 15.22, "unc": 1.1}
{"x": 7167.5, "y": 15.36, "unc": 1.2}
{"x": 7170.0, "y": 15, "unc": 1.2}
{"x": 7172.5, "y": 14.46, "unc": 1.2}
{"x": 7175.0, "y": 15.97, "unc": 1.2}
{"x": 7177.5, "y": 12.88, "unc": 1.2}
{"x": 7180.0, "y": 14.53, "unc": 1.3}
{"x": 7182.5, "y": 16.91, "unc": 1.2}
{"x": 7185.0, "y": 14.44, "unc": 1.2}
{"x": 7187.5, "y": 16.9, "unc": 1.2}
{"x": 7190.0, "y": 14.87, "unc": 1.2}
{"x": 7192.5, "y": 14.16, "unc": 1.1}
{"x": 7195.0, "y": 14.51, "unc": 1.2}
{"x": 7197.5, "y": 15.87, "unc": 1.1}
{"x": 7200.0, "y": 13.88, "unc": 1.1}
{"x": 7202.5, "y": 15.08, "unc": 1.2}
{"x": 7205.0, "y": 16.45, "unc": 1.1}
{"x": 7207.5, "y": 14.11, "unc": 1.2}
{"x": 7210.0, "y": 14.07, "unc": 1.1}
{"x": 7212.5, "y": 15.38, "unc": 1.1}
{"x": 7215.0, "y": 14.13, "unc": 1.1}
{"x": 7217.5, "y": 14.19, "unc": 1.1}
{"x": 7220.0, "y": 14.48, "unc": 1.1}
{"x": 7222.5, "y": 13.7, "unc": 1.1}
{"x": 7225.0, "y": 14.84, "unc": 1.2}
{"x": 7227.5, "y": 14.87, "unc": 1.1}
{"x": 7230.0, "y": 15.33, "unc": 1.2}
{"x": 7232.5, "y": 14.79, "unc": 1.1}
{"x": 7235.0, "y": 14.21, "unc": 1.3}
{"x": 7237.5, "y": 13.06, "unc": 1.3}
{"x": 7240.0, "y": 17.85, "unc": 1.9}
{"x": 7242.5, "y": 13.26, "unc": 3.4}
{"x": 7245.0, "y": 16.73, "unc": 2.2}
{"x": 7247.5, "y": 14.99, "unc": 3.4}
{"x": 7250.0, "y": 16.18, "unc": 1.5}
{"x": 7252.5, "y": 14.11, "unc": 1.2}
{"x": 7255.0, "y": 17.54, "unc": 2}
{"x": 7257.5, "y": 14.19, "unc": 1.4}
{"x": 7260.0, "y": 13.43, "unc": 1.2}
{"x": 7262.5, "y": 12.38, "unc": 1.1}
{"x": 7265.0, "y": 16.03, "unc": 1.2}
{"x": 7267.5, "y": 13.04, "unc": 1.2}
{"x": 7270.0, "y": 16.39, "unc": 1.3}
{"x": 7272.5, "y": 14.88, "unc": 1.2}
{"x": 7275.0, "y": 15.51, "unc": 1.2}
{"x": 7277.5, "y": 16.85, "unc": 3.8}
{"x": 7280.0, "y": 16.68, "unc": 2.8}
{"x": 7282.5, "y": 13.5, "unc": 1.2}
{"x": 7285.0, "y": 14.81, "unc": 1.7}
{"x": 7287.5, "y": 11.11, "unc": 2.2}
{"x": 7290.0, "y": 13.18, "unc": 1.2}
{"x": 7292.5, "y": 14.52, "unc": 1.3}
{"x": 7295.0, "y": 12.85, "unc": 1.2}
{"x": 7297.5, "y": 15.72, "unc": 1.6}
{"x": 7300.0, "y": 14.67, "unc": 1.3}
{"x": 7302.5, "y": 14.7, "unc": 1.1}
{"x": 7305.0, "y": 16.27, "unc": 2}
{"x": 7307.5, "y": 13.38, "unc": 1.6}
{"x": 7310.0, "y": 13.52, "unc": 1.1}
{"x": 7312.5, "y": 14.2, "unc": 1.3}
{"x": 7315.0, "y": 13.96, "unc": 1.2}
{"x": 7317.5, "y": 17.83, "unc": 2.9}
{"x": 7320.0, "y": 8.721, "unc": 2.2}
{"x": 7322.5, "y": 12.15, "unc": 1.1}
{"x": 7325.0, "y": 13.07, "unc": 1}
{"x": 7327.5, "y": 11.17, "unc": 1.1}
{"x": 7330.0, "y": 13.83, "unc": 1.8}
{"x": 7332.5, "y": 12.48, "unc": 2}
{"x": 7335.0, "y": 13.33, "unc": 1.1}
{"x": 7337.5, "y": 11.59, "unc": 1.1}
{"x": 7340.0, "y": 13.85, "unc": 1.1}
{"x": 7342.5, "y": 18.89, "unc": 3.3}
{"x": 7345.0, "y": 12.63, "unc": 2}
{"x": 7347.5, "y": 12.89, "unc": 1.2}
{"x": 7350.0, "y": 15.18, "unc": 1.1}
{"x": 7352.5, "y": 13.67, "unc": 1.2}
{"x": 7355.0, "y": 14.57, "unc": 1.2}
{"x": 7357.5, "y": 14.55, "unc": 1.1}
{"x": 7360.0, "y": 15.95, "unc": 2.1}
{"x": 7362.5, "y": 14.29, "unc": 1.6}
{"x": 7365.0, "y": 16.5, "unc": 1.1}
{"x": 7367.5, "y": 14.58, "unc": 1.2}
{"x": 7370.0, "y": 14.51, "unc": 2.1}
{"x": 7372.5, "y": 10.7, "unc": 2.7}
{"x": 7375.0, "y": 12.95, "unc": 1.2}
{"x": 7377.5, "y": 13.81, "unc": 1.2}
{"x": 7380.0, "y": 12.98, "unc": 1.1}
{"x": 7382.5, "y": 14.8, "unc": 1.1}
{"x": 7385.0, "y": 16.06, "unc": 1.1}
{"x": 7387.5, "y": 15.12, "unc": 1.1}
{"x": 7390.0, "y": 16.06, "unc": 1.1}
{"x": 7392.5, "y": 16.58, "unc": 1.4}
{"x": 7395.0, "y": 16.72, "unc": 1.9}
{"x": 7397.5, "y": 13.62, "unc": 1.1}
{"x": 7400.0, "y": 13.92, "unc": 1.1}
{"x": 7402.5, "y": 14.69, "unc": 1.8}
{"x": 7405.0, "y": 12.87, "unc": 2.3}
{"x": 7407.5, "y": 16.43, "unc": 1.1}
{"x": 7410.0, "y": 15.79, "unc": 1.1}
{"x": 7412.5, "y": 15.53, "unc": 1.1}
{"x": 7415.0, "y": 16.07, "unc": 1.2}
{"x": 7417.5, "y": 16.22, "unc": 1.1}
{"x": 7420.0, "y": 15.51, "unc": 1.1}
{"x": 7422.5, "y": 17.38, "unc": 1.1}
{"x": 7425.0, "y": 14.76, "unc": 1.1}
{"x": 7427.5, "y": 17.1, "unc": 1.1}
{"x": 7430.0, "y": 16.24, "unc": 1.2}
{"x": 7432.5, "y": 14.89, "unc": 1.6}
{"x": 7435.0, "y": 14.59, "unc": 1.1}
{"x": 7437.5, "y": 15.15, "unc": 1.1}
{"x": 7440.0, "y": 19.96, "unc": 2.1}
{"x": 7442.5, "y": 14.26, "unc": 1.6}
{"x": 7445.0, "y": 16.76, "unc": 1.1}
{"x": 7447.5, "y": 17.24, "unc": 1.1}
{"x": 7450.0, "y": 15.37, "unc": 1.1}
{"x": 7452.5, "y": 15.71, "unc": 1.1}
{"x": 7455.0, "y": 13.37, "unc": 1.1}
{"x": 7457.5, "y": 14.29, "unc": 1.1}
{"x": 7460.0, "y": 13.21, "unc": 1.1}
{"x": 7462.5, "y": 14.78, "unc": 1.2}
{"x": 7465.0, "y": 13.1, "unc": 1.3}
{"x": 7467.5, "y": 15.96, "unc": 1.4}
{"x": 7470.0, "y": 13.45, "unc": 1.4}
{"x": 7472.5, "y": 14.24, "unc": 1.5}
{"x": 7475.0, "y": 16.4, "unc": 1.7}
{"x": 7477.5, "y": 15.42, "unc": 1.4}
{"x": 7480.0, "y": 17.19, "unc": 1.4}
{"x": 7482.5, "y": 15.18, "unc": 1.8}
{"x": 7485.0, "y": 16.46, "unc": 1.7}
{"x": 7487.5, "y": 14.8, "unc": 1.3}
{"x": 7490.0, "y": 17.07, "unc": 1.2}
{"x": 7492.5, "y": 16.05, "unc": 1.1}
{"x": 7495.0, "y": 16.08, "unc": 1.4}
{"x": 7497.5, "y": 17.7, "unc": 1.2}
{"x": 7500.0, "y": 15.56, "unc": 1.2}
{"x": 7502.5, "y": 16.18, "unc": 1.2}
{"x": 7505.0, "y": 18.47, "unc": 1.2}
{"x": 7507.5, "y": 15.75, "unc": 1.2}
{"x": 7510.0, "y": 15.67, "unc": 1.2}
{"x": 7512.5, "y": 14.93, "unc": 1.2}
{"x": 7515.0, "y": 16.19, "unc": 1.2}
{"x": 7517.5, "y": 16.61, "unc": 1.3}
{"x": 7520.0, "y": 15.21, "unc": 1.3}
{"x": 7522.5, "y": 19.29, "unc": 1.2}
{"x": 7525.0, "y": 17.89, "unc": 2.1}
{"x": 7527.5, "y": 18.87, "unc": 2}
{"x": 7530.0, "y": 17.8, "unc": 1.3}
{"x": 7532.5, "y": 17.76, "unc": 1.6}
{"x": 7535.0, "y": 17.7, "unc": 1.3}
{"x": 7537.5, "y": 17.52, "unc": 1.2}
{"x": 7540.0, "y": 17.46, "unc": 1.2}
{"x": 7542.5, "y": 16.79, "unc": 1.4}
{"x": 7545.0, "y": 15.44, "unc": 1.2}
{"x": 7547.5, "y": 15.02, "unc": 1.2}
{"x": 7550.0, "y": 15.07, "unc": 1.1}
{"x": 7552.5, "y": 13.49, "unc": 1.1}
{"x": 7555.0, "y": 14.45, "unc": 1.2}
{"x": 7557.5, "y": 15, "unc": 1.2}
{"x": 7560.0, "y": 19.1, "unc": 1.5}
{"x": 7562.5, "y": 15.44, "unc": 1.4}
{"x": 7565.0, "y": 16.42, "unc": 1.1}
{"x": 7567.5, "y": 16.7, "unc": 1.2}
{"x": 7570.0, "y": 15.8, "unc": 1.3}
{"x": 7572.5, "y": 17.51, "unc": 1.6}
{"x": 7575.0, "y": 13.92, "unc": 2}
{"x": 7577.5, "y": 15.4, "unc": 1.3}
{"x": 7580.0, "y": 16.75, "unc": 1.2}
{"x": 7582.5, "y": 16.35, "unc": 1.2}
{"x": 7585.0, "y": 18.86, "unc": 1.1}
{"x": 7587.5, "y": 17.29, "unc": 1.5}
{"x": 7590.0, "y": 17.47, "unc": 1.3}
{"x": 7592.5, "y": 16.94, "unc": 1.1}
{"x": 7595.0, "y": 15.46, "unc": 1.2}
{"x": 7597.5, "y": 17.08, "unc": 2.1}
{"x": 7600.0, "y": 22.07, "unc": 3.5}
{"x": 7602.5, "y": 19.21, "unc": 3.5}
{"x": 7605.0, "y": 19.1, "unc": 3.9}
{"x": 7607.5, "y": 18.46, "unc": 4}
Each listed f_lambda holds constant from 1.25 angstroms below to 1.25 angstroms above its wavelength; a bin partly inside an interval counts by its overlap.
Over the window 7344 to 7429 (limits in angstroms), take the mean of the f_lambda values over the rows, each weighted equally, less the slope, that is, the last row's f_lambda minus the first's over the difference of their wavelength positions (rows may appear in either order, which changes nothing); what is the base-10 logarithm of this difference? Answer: 1.17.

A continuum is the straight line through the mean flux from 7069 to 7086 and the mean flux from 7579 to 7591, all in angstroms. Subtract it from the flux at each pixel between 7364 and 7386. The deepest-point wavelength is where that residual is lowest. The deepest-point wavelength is 7372.5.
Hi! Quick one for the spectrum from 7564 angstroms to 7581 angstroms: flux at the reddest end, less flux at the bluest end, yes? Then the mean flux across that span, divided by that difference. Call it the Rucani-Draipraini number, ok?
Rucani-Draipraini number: 49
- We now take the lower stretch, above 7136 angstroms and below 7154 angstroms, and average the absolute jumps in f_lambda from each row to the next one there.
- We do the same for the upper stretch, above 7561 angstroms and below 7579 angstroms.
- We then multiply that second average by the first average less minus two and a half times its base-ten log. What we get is 1.9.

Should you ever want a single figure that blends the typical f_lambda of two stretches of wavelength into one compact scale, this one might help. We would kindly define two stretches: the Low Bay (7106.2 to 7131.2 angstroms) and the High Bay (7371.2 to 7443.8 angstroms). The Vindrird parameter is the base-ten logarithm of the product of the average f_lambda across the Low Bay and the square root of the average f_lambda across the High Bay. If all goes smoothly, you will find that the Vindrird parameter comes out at 1.76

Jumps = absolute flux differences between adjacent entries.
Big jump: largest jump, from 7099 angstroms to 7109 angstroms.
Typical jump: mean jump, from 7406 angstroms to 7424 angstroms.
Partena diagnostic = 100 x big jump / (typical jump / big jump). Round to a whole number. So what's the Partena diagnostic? 225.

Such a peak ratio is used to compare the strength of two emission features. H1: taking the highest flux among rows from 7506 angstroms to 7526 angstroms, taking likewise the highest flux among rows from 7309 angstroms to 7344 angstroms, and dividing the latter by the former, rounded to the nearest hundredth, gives 0.98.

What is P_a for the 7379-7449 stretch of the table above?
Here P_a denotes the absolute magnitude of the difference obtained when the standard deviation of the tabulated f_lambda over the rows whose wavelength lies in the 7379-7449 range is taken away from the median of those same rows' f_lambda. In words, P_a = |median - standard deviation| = 14.2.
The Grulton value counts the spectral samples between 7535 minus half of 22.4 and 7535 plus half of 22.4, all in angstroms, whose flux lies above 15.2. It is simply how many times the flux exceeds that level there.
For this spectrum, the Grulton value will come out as 9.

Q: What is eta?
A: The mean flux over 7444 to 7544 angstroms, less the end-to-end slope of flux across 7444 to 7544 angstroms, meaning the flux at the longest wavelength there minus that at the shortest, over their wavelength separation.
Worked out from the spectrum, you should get 16.1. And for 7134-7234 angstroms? 14.6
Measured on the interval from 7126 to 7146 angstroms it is 14.3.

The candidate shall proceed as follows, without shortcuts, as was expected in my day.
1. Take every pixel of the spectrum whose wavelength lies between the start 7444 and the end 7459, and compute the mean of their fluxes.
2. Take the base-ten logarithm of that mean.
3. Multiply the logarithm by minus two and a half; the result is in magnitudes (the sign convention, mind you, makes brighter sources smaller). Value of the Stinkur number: -2.97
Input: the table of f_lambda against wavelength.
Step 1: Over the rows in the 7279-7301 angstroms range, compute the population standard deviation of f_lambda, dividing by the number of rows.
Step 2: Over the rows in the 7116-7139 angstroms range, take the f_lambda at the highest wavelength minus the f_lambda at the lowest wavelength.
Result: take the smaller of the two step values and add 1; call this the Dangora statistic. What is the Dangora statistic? 1.9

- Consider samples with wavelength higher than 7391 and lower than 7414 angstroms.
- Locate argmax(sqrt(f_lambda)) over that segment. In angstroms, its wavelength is 7395.0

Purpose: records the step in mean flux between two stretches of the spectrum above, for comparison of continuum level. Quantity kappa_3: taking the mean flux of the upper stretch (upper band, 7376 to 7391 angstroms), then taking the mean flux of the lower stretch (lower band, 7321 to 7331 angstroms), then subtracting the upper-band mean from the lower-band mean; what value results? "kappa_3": -2.3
